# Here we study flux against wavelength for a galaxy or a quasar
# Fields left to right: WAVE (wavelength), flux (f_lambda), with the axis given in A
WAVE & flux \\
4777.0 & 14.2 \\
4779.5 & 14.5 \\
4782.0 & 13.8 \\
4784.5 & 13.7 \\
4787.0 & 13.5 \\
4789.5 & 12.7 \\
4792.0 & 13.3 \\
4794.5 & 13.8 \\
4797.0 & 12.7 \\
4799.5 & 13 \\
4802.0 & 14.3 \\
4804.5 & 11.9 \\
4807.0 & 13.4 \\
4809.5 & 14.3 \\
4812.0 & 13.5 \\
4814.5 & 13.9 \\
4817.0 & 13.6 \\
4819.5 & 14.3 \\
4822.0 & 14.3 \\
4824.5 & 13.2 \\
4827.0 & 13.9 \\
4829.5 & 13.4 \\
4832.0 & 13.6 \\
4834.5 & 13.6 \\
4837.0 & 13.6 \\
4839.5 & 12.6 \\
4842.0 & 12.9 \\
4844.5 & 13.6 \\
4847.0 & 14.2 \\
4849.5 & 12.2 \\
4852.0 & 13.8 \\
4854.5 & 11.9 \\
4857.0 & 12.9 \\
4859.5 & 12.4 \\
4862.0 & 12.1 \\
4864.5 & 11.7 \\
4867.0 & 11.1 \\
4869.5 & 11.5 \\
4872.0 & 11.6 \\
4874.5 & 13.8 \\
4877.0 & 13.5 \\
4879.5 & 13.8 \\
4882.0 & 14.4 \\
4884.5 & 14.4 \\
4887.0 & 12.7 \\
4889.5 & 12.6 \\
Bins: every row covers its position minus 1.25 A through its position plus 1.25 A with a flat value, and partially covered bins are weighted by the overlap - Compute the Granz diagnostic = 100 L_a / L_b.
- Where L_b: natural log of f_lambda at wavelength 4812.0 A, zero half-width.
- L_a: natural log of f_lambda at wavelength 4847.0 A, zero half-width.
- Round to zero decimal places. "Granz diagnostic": 102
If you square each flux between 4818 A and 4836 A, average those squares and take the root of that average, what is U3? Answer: 13.8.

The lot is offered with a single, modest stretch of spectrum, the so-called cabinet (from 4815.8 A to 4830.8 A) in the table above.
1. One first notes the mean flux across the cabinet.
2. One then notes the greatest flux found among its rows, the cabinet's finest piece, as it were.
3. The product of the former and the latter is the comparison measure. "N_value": 197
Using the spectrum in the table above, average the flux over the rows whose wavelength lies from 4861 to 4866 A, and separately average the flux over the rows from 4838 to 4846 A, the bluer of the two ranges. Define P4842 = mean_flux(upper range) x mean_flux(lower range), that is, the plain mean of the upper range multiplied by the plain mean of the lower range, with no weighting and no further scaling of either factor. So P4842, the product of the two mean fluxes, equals 155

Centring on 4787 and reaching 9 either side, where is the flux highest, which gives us 4779.5 A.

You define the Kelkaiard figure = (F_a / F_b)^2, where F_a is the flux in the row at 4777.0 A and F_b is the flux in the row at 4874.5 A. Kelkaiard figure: 1.06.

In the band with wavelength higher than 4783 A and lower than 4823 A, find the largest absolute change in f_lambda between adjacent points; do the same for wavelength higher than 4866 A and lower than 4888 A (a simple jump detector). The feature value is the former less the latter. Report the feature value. 0.20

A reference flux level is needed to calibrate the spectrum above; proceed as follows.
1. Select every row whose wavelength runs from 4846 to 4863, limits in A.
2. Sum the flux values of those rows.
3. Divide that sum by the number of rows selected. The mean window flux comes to 12.8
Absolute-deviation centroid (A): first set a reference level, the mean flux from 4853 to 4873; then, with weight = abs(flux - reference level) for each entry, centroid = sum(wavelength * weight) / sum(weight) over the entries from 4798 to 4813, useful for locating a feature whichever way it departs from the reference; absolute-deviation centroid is 4806.3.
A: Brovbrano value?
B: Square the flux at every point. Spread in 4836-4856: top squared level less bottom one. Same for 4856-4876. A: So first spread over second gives 0.89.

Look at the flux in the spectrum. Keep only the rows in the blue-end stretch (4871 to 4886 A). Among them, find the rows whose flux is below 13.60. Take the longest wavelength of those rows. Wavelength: 4877.0 A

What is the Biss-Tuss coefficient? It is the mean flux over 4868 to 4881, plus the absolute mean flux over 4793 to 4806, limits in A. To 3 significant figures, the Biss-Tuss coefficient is 26.0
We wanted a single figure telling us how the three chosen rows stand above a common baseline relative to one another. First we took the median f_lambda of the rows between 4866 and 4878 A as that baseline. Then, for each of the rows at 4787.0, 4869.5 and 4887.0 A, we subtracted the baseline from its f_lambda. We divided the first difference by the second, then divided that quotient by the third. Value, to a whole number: -17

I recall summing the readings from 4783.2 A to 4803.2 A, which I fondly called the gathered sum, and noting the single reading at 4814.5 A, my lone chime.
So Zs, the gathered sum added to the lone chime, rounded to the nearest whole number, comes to 121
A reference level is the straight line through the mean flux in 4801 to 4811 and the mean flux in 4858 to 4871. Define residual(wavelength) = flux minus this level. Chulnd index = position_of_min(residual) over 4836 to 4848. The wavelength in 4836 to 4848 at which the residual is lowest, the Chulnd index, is 4839.5 A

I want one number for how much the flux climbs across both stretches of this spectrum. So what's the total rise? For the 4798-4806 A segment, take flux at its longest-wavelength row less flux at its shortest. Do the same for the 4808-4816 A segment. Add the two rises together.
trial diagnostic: -1.5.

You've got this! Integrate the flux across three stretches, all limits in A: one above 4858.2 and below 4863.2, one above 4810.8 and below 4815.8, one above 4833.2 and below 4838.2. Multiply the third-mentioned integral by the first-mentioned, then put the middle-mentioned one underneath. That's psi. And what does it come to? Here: 61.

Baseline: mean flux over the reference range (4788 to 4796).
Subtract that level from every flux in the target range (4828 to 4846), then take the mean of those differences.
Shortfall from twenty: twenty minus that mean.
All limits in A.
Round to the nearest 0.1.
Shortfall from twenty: 19.9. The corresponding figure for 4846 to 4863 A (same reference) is 20.5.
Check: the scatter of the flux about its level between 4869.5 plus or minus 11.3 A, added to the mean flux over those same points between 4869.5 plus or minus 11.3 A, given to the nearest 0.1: 13.4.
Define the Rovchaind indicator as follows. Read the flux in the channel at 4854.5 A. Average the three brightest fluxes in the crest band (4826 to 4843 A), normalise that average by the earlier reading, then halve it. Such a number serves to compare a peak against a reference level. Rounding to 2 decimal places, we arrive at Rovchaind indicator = 0.58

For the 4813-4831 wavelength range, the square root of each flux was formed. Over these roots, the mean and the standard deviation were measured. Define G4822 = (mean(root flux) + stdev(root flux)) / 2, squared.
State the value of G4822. 3.55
